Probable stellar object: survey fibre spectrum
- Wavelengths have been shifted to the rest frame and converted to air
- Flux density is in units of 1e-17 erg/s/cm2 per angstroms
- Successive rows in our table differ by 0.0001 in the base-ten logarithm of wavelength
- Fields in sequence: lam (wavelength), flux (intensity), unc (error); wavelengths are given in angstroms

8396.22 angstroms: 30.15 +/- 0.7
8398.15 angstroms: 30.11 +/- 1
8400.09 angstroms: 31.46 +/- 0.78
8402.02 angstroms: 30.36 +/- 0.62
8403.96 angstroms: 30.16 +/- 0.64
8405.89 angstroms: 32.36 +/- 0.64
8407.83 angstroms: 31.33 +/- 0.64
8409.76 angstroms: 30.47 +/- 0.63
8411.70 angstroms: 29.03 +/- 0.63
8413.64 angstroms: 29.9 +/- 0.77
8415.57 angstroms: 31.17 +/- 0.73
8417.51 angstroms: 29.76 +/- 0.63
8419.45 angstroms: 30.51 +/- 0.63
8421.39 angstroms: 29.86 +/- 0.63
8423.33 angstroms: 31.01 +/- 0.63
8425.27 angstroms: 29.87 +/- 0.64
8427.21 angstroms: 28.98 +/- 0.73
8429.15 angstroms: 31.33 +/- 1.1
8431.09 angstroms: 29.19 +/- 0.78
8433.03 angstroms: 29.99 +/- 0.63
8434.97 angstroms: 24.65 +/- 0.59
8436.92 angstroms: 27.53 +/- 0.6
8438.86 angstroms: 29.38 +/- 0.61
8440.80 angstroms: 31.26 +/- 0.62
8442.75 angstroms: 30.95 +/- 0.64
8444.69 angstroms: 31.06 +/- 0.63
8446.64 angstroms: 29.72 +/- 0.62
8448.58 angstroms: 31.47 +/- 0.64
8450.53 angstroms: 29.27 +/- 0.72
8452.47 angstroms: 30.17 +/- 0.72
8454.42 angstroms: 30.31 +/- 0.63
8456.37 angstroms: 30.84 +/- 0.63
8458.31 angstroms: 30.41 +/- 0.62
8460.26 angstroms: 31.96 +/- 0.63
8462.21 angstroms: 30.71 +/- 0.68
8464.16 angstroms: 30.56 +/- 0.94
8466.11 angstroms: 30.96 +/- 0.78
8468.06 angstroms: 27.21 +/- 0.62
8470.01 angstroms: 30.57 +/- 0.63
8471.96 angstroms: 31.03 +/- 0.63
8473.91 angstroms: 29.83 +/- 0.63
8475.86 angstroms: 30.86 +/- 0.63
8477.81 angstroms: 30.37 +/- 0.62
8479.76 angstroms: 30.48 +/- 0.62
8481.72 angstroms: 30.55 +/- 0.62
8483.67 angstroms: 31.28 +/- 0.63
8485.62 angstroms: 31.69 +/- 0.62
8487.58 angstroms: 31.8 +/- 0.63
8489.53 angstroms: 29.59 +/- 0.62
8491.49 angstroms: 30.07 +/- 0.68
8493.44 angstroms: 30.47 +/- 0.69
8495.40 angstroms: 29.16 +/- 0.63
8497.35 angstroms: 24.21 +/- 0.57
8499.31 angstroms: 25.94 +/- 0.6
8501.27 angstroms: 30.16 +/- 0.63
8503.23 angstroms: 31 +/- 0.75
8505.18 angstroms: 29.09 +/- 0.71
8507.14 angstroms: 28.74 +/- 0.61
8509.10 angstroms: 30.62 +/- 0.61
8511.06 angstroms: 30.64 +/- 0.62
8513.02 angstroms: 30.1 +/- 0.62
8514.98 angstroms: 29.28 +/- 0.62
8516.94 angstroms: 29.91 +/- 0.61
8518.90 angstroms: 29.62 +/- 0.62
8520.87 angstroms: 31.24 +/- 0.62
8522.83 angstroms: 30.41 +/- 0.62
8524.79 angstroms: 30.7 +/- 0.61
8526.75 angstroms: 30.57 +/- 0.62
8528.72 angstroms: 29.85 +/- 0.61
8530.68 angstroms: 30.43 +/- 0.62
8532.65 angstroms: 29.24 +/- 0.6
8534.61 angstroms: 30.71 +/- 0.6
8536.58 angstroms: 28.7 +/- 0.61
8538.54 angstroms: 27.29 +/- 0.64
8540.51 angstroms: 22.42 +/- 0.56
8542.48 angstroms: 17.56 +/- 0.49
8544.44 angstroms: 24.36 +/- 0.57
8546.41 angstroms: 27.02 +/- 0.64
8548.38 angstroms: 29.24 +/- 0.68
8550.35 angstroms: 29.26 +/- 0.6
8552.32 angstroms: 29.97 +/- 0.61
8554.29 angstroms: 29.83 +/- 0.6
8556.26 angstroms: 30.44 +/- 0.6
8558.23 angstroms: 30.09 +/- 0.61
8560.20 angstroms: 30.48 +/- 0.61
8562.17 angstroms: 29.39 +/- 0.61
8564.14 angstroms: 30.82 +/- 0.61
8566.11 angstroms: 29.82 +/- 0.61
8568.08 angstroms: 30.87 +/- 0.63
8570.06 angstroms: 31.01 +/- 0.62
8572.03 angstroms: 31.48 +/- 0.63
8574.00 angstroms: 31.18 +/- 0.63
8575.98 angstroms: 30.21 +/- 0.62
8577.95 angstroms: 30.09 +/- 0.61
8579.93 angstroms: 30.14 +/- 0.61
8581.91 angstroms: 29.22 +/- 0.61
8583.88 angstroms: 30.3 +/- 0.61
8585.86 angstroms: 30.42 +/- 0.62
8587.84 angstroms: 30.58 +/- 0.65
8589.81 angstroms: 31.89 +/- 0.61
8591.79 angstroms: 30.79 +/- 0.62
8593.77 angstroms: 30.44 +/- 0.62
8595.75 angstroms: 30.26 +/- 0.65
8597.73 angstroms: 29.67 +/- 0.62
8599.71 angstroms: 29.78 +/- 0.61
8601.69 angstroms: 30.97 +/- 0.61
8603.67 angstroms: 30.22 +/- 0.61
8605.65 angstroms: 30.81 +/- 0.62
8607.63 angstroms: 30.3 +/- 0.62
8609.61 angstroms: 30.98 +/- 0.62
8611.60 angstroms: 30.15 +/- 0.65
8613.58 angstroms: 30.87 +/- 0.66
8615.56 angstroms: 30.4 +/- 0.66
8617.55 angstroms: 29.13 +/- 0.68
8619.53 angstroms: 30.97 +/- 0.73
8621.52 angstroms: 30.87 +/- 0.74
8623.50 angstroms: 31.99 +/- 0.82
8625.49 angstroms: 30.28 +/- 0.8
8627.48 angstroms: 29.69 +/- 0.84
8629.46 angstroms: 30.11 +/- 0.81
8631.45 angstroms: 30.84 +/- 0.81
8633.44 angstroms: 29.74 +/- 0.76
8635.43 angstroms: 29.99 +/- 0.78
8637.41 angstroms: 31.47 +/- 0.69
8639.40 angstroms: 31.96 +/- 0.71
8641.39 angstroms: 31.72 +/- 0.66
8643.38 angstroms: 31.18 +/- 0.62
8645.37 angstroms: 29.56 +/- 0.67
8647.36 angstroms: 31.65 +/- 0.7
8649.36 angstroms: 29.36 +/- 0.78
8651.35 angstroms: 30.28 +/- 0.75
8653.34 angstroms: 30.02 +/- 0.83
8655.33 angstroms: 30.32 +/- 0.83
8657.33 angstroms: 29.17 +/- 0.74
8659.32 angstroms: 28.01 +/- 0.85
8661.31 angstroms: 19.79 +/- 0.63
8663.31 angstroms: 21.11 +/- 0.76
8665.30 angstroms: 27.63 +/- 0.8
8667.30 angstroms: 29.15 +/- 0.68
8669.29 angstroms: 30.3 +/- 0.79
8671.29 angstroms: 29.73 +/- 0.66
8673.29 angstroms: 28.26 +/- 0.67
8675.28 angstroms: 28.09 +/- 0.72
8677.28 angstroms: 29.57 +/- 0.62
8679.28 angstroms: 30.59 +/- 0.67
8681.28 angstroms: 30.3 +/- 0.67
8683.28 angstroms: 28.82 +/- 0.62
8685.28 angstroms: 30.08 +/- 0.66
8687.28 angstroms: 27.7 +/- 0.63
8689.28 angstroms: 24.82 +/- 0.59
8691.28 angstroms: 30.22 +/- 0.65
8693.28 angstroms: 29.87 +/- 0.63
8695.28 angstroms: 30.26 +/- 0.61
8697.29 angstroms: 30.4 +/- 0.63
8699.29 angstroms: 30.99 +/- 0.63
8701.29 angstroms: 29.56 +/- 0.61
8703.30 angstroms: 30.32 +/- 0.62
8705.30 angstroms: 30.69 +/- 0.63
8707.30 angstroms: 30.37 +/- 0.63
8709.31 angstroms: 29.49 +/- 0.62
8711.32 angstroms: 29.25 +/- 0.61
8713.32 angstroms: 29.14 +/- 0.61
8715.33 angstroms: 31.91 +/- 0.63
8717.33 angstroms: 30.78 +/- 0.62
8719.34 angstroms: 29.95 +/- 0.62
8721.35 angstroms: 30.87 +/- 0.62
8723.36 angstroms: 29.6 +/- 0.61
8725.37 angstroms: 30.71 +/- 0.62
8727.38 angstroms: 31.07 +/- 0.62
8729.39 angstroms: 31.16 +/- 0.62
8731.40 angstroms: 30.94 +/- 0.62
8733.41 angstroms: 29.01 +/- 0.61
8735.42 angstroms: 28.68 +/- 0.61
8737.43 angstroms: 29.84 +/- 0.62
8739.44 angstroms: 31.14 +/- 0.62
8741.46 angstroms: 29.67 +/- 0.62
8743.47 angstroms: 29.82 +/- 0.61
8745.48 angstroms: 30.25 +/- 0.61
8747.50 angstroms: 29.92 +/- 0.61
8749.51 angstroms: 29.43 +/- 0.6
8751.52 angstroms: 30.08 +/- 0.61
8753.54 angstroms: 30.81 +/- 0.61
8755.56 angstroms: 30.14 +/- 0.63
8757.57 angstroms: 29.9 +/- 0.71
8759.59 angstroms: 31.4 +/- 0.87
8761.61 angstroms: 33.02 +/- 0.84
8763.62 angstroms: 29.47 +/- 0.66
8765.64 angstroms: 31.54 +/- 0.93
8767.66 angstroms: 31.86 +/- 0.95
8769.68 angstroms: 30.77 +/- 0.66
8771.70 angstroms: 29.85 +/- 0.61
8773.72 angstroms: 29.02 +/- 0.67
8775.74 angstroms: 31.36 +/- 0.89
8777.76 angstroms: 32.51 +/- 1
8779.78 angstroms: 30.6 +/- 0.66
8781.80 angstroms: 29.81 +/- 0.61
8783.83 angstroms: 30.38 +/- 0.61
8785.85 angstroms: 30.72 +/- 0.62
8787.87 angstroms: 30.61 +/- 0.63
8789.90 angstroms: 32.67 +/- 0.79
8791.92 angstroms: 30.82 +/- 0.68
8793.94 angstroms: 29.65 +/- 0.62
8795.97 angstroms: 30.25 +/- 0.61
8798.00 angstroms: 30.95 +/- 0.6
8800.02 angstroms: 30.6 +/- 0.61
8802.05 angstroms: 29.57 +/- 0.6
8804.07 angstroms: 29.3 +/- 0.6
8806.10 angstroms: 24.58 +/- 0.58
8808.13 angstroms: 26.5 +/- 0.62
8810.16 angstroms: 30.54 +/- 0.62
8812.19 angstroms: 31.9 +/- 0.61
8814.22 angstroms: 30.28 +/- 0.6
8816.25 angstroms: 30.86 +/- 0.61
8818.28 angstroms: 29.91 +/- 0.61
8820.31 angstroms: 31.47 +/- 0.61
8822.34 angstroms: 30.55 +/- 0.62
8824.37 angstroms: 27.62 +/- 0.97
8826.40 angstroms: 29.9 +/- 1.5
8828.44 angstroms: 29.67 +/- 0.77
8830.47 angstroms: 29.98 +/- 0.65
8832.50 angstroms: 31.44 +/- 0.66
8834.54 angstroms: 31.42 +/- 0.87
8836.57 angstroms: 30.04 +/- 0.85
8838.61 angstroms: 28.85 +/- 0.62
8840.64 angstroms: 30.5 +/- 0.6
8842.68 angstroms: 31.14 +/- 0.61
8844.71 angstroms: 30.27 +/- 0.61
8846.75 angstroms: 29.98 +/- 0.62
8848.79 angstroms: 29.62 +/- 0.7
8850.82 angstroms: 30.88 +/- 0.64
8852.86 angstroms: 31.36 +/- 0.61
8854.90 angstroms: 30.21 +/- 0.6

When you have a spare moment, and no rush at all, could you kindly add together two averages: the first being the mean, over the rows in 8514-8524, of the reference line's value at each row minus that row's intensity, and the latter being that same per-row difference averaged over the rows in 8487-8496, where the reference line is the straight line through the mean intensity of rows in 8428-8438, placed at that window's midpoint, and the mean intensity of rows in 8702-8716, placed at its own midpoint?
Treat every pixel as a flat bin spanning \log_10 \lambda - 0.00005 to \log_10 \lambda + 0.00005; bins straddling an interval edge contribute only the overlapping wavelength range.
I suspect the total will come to -2.4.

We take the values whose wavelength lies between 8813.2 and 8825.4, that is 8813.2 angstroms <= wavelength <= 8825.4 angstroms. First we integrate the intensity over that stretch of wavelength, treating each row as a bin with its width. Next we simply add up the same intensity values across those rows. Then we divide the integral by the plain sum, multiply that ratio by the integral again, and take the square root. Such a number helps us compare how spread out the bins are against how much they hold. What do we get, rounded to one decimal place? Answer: 27.3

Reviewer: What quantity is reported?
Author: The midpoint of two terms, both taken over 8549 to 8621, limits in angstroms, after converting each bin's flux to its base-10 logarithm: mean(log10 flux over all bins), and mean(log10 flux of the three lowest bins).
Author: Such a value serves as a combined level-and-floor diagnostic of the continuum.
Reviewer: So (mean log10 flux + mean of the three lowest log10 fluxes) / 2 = 1.47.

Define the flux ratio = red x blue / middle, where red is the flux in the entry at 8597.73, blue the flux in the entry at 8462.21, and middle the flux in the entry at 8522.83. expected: 30.0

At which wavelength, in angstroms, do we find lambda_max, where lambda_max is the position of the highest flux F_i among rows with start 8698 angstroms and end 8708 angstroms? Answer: 8699.29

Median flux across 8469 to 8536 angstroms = 30.4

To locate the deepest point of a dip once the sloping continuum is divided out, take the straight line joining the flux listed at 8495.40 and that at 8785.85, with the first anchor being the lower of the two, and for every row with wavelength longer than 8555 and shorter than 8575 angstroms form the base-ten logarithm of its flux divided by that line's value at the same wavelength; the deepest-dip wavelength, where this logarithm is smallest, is 8562.17 angstroms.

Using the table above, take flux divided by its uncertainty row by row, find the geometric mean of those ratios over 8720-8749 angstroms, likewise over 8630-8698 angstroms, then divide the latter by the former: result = 0.85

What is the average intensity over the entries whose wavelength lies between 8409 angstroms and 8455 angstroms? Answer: 29.9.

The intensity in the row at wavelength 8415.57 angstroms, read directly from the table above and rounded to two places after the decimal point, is 31.17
